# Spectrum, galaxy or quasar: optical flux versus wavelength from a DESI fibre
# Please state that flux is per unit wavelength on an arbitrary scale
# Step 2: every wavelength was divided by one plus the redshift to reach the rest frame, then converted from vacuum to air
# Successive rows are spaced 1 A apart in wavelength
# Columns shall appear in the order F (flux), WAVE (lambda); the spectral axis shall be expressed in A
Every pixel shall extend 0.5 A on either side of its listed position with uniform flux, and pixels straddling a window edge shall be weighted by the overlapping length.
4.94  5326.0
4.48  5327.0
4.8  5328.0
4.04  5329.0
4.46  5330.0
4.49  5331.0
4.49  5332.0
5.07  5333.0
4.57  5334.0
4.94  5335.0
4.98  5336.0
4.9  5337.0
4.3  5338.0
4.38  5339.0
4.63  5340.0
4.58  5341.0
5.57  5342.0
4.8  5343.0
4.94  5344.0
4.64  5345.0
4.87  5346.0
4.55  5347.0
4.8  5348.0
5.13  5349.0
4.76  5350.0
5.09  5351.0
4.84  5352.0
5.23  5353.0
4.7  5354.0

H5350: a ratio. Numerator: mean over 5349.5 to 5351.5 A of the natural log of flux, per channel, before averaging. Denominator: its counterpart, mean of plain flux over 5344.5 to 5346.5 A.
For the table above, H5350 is 0.335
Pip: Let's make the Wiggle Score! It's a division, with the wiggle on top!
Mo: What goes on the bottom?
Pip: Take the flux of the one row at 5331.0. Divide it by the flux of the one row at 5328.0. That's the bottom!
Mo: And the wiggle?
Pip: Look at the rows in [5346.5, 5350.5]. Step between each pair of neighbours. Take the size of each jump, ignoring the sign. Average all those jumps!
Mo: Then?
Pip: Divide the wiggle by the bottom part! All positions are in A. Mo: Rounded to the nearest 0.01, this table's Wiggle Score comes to 0.34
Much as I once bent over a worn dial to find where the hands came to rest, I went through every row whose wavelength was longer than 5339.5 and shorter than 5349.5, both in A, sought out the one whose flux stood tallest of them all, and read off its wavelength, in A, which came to 5342.0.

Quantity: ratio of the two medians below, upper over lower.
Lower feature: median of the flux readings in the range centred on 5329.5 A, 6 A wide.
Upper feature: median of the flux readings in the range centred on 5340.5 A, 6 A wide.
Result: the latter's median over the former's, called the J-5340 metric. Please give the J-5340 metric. 1.027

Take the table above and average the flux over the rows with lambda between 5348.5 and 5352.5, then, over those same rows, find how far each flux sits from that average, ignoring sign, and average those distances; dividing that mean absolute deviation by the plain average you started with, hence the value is 0.031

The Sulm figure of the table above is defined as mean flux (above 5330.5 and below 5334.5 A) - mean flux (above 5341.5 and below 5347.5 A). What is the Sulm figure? -0.24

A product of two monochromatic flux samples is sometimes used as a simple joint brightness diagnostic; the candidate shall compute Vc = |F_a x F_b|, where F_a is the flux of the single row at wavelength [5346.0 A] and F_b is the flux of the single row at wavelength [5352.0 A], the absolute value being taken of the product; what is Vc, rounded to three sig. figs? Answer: 23.6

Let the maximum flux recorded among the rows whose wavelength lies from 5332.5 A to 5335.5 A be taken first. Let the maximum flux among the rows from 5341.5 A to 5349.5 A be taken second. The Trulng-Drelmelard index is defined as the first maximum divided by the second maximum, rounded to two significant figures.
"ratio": 0.91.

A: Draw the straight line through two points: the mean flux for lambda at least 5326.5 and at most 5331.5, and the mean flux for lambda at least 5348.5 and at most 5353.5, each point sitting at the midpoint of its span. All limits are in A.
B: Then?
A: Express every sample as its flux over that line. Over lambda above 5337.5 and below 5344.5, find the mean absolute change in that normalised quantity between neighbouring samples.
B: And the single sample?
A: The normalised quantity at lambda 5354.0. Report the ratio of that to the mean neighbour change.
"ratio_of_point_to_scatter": 12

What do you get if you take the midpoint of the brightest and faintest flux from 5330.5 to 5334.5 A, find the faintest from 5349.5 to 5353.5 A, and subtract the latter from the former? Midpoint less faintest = 0.0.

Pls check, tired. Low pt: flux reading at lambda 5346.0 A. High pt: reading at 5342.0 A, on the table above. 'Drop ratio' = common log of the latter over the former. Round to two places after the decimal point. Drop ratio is 0.06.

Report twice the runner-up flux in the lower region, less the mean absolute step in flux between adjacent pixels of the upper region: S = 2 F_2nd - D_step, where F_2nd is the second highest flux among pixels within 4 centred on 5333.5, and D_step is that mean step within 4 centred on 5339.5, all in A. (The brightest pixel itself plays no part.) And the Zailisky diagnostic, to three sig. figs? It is 9.75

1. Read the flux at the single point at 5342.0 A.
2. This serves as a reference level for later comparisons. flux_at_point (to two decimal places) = 5.57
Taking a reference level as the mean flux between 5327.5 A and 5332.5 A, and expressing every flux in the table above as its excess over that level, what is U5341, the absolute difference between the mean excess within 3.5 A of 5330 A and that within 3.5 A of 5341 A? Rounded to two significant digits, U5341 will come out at 0.20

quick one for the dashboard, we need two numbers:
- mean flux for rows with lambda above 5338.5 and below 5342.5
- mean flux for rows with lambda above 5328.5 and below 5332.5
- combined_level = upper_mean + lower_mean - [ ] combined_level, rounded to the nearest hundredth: 9.16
